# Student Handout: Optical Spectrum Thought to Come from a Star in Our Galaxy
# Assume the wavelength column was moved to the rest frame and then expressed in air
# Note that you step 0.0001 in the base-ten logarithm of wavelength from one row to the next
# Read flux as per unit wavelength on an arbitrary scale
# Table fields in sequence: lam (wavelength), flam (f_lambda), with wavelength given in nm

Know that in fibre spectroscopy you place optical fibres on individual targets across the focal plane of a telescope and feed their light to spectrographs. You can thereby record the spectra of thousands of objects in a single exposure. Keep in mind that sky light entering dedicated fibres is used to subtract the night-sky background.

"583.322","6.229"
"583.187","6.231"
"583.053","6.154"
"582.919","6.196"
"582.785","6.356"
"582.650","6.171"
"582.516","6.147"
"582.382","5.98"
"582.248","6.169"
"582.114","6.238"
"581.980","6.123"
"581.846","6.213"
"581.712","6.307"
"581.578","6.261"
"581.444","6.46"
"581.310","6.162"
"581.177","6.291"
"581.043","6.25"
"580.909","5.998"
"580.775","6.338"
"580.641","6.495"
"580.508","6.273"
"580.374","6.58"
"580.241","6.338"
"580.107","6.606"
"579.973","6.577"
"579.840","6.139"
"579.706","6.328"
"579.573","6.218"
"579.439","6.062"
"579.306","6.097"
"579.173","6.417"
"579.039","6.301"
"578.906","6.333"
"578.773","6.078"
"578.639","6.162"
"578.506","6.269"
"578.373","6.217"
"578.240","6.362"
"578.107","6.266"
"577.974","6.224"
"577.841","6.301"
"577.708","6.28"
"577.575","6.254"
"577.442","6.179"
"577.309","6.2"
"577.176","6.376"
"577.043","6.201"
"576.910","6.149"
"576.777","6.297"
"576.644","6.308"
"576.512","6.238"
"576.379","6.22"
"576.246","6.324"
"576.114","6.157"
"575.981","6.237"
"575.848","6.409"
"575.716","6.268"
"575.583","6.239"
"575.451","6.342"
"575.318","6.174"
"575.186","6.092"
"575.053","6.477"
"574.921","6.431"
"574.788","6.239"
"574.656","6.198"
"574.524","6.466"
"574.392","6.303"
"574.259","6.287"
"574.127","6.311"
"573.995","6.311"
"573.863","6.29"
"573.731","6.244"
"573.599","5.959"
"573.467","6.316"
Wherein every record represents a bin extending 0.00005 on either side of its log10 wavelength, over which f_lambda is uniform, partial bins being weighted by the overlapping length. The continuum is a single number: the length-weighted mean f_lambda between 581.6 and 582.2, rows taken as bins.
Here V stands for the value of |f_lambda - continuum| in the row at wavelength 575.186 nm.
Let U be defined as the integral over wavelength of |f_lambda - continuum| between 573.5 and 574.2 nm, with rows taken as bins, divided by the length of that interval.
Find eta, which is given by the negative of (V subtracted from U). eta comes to 0.02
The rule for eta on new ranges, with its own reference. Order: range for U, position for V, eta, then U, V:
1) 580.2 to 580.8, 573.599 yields 0.07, 0.19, 0.26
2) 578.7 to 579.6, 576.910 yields -0.05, 0.12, 0.07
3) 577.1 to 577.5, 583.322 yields -0.06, 0.07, 0.01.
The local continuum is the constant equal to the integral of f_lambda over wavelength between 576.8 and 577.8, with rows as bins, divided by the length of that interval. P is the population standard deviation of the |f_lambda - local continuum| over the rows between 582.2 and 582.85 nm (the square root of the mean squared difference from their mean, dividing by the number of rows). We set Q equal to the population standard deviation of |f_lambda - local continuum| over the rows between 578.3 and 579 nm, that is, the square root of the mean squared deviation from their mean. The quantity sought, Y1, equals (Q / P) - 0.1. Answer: 0.6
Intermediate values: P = 0.071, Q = 0.049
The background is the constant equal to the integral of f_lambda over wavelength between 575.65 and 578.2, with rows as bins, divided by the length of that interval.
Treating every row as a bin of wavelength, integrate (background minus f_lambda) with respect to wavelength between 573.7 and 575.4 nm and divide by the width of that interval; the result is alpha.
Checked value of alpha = -0.04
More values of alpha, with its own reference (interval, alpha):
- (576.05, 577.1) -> 0.02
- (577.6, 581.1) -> -0.03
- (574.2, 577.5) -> -0.01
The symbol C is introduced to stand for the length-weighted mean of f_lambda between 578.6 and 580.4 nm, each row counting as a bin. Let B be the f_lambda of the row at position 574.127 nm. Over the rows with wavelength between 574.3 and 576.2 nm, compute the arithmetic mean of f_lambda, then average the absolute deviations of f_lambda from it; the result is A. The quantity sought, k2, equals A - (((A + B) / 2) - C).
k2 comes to 3.19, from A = 0.100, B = 6.311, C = 6.30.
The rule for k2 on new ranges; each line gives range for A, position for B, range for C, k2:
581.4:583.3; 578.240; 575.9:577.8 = 3.10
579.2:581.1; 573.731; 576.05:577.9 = 3.21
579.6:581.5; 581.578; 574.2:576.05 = 3.23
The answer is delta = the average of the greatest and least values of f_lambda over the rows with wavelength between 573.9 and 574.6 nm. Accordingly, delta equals 6.38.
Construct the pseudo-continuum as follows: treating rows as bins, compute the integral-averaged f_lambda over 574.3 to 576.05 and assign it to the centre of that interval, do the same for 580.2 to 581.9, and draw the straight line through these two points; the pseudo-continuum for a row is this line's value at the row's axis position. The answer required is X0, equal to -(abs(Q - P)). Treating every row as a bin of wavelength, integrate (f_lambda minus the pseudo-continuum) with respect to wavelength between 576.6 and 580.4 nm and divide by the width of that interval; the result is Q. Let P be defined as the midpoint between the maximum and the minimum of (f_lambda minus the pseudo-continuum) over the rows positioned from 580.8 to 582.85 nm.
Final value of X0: -0.06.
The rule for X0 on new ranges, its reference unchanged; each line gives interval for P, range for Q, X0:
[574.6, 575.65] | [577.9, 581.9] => -0.01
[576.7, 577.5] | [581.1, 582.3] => -0.02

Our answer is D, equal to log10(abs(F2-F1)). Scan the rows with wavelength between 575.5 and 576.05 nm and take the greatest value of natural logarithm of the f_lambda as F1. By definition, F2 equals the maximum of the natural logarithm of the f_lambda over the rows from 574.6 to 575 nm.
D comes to -2.5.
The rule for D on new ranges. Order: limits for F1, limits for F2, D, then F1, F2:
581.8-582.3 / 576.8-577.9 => -1.7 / 1.83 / 1.85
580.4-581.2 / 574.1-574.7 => -2.3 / 1.87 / 1.87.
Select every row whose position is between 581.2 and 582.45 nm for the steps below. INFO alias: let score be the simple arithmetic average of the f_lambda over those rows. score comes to 6.213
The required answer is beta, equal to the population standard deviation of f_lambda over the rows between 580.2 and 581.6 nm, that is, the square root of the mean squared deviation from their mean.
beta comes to 0.153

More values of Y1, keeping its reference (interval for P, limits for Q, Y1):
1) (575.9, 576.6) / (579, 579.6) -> 1.6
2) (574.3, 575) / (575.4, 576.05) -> 0.6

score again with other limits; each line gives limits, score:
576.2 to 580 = 6.254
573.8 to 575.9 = 6.302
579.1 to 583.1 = 6.265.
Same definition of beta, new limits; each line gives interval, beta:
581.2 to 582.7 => 0.115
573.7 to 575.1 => 0.089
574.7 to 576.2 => 0.116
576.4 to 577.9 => 0.064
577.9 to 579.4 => 0.101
